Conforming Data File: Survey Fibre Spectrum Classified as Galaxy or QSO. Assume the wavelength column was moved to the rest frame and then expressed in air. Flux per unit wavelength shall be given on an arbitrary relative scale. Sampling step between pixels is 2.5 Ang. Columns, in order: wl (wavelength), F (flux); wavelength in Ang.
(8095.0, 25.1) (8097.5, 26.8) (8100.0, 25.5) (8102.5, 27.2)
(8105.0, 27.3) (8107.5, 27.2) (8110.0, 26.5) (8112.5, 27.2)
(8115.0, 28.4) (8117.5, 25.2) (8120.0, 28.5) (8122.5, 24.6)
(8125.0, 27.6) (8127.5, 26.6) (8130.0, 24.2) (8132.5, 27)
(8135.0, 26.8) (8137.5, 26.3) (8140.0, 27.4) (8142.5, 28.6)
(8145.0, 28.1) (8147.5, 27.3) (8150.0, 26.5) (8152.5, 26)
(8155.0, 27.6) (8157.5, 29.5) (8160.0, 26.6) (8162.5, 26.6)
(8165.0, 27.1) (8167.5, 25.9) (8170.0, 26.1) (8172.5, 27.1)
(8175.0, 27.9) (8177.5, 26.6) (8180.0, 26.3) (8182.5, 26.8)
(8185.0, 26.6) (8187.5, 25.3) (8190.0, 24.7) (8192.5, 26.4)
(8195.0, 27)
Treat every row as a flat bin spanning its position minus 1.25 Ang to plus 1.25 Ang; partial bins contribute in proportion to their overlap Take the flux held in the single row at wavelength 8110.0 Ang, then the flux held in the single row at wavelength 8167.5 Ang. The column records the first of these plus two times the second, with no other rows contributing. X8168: 78.3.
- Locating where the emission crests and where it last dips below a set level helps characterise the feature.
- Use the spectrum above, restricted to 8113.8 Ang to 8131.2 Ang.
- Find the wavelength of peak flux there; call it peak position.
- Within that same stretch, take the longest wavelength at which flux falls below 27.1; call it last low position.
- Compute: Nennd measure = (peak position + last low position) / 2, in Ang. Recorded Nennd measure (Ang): 8125.0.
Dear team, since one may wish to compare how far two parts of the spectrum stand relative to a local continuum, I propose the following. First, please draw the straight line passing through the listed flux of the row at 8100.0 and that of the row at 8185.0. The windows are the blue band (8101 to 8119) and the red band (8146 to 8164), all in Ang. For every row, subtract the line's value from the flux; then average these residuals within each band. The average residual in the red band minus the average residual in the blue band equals -0.4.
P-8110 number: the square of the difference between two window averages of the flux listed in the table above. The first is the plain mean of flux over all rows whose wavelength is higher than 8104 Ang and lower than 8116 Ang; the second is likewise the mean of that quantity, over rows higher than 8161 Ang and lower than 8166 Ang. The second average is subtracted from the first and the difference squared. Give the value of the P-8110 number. 0.22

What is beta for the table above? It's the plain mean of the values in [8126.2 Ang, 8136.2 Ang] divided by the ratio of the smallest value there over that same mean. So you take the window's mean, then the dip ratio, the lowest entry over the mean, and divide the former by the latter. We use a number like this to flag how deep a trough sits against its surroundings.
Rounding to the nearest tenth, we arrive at 28.3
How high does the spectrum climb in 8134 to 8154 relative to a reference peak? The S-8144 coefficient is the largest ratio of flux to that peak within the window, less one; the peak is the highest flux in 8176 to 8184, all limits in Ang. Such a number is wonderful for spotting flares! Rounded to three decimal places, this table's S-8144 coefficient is 0.067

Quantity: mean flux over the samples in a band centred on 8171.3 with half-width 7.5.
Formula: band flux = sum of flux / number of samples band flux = 26.78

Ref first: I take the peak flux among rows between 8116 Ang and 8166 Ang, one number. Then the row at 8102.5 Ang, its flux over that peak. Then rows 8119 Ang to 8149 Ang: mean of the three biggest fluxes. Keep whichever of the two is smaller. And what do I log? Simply 0.922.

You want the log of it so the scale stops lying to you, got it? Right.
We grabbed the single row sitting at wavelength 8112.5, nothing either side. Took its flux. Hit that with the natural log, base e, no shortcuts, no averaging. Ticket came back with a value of 3.30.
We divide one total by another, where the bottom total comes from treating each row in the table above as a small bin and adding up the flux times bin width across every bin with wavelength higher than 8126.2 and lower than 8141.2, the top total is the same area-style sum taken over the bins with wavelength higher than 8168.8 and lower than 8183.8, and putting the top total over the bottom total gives 1.0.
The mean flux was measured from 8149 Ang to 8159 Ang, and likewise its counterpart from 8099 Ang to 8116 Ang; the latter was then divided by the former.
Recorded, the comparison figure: 0.99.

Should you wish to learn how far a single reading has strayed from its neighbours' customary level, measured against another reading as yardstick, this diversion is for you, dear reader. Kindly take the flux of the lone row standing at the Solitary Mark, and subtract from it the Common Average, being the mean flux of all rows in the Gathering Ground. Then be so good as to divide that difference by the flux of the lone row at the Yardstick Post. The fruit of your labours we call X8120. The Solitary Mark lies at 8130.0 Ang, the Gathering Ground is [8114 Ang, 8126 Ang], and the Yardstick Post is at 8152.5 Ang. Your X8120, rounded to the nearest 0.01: -0.10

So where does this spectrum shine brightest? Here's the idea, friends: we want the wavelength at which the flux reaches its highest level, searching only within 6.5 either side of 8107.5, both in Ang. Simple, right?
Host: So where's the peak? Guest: 8105.0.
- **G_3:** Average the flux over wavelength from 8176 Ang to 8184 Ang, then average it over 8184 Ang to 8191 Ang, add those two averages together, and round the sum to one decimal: 52.1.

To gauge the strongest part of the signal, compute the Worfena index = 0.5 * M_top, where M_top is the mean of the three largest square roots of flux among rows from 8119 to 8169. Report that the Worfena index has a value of 2.69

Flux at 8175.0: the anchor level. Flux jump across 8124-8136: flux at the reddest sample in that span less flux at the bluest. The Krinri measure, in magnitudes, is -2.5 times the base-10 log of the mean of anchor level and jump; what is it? -2.83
